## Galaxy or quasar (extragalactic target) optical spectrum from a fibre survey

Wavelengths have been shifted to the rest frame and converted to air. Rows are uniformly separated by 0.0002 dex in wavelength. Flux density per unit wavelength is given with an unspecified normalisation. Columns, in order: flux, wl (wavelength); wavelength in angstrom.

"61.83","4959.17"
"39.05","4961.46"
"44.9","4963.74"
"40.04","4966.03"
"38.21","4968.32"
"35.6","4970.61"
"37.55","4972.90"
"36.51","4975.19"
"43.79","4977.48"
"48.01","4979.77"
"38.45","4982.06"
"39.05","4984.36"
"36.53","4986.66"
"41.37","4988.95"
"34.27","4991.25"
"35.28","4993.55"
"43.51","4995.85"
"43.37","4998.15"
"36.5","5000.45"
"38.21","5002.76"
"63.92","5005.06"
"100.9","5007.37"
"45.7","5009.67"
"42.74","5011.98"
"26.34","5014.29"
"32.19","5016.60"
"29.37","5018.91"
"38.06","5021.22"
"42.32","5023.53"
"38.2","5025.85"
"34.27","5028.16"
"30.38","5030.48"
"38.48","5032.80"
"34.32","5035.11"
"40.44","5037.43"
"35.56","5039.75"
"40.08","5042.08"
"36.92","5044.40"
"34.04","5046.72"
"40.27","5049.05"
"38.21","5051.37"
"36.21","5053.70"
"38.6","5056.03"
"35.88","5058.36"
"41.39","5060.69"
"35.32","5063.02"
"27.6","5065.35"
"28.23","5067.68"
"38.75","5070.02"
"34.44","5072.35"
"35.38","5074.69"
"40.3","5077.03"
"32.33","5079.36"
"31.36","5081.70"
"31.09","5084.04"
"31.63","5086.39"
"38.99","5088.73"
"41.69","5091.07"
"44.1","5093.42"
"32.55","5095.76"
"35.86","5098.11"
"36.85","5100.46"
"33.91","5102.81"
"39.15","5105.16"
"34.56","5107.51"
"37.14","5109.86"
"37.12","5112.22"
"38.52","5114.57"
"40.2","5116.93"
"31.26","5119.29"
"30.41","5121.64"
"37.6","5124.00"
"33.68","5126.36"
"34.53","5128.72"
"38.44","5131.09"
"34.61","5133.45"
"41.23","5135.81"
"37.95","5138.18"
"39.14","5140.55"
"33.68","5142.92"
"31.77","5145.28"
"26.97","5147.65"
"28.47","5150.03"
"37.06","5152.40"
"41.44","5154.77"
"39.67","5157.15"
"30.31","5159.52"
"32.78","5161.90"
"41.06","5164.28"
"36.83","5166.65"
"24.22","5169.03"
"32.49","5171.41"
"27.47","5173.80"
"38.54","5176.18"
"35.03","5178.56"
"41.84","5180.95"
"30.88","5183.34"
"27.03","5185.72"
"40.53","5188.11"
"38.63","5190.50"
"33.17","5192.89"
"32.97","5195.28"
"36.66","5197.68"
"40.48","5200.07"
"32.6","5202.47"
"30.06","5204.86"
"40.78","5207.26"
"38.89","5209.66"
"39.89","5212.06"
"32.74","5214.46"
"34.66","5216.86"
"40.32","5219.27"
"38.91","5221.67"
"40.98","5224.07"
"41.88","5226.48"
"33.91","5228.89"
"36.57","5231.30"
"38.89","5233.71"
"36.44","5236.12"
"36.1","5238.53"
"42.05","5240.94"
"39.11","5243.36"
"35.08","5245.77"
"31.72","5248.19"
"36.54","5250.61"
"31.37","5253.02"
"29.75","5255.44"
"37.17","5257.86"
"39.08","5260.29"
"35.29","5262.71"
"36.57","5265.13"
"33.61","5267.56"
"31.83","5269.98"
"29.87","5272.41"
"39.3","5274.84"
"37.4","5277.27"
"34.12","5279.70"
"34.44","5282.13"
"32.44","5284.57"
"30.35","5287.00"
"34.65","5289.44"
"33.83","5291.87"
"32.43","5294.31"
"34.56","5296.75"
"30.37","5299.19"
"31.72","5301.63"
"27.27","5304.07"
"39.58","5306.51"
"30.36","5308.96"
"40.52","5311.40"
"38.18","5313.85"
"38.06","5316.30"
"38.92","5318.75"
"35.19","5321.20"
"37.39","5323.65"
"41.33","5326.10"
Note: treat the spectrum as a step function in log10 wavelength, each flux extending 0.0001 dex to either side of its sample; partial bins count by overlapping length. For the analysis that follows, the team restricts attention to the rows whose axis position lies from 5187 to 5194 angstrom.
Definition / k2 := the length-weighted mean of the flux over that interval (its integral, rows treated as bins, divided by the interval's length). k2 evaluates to 37.5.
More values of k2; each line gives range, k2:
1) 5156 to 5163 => 34.3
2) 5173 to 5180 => 34.3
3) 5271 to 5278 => 35.3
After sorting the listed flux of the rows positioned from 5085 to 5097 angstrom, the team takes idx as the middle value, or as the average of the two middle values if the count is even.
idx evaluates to 39.0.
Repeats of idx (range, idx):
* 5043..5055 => 36.9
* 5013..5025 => 32.2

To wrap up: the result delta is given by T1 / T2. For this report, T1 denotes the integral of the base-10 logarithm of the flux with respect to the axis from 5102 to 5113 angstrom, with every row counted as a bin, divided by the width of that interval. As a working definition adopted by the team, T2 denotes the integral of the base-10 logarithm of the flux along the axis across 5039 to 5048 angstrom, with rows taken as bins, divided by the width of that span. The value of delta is 1.00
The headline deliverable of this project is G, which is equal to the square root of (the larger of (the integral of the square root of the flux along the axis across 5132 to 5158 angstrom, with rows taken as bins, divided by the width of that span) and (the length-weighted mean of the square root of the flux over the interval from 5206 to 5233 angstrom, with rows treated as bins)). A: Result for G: 2.48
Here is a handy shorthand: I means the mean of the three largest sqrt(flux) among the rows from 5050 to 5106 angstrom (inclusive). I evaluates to 6.51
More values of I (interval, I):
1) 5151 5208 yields 6.44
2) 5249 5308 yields 6.27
